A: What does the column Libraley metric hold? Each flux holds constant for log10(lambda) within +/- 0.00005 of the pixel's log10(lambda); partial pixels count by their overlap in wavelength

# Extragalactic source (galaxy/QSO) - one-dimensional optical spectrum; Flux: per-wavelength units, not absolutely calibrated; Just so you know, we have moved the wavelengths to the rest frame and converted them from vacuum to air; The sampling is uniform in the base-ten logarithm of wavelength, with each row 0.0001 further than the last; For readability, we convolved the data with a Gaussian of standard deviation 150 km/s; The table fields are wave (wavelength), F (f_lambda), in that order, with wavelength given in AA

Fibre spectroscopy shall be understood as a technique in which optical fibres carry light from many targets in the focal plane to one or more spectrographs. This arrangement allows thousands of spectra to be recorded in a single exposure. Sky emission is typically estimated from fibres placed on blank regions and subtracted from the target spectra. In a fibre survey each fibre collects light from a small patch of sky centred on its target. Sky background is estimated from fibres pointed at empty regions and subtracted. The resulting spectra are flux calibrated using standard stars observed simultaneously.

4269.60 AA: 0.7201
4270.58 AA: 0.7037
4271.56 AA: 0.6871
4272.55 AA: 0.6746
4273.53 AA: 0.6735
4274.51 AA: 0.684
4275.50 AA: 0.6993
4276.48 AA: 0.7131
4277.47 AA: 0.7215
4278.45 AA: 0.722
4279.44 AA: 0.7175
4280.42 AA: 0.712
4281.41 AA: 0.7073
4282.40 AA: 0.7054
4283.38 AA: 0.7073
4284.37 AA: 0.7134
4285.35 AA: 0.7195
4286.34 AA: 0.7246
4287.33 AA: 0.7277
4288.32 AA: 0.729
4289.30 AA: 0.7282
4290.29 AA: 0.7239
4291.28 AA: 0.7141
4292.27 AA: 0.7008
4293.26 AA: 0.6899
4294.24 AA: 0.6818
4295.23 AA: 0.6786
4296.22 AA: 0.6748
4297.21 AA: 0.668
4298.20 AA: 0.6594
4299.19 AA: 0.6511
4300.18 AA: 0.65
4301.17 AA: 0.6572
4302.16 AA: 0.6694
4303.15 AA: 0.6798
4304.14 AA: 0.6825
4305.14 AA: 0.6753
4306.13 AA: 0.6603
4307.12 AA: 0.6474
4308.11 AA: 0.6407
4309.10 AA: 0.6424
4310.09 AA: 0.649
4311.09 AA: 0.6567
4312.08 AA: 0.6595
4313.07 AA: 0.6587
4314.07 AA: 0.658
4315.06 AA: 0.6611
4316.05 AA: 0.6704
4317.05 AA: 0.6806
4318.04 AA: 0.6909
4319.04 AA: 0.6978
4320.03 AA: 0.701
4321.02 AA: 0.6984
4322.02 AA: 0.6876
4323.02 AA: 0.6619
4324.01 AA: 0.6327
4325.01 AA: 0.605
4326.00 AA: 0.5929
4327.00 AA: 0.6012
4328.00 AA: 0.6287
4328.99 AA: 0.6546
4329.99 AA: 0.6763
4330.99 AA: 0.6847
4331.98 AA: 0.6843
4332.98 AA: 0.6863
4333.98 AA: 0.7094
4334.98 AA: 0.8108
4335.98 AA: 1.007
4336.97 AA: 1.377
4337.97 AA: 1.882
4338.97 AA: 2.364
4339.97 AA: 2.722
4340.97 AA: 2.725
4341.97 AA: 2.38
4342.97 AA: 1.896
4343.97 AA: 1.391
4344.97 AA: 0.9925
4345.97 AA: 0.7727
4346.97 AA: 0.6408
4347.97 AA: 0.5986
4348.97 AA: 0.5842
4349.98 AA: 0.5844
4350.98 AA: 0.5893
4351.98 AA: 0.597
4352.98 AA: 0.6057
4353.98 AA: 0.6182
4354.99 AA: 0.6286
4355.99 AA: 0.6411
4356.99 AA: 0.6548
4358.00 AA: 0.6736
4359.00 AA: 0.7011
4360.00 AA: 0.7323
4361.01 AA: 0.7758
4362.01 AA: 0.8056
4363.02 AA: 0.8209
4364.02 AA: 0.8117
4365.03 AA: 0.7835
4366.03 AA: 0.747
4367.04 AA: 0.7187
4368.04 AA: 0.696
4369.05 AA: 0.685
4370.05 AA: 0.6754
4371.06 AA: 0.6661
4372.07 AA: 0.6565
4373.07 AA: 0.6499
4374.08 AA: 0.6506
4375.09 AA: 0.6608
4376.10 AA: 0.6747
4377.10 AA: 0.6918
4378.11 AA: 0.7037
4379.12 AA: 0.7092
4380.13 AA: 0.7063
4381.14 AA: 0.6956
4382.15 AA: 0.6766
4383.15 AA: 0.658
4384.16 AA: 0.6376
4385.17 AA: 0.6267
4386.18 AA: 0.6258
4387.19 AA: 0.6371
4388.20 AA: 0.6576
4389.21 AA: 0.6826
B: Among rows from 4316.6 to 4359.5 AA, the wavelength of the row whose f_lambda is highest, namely 4340.97 AA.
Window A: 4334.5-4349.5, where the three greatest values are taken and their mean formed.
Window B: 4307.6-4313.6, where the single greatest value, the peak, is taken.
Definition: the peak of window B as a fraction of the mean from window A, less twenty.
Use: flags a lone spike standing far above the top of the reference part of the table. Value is -19.7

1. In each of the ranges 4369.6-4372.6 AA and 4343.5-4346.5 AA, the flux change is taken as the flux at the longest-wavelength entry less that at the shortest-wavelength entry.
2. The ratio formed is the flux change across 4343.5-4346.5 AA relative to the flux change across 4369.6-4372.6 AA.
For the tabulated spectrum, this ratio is 32.7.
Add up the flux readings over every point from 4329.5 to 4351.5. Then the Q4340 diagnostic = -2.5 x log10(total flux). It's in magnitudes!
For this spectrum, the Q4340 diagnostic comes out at -3.57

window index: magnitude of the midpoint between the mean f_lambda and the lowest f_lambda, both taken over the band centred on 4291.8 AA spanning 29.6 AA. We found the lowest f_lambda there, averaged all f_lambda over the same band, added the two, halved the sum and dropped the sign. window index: 0.673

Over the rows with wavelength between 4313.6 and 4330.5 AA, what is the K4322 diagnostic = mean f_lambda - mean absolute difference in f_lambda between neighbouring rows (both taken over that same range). 0.64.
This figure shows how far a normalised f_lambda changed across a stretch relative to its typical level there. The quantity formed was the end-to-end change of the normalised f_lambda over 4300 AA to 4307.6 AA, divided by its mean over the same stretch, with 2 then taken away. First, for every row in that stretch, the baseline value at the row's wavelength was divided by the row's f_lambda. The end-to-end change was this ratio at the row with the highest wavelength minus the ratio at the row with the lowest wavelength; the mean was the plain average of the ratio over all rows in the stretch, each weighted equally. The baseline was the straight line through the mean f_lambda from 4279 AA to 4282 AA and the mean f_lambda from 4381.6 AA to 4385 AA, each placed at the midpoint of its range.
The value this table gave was -2.00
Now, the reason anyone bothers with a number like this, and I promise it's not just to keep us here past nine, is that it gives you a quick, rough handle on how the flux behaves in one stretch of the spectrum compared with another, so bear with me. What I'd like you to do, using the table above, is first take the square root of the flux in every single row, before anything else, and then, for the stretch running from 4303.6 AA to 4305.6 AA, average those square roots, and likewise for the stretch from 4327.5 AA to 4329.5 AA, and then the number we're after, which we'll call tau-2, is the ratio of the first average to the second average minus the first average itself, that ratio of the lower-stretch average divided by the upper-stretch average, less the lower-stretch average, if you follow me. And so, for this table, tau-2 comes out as 0.20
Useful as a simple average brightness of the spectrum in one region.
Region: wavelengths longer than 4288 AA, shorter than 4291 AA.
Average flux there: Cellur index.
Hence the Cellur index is 0.727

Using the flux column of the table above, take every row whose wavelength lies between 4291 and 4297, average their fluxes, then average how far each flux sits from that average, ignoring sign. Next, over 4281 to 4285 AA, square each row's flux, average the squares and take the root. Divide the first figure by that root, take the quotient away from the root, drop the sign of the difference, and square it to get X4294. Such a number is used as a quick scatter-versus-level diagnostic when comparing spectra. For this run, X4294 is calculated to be 0.48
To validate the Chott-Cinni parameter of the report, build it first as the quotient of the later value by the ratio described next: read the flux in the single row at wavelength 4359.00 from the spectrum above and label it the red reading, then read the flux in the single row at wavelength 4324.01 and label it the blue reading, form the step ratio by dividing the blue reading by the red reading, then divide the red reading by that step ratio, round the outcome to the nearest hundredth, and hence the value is 0.78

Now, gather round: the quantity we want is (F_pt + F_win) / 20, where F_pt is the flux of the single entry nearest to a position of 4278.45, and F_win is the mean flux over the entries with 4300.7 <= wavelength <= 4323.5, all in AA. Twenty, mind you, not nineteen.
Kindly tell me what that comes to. 0.070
